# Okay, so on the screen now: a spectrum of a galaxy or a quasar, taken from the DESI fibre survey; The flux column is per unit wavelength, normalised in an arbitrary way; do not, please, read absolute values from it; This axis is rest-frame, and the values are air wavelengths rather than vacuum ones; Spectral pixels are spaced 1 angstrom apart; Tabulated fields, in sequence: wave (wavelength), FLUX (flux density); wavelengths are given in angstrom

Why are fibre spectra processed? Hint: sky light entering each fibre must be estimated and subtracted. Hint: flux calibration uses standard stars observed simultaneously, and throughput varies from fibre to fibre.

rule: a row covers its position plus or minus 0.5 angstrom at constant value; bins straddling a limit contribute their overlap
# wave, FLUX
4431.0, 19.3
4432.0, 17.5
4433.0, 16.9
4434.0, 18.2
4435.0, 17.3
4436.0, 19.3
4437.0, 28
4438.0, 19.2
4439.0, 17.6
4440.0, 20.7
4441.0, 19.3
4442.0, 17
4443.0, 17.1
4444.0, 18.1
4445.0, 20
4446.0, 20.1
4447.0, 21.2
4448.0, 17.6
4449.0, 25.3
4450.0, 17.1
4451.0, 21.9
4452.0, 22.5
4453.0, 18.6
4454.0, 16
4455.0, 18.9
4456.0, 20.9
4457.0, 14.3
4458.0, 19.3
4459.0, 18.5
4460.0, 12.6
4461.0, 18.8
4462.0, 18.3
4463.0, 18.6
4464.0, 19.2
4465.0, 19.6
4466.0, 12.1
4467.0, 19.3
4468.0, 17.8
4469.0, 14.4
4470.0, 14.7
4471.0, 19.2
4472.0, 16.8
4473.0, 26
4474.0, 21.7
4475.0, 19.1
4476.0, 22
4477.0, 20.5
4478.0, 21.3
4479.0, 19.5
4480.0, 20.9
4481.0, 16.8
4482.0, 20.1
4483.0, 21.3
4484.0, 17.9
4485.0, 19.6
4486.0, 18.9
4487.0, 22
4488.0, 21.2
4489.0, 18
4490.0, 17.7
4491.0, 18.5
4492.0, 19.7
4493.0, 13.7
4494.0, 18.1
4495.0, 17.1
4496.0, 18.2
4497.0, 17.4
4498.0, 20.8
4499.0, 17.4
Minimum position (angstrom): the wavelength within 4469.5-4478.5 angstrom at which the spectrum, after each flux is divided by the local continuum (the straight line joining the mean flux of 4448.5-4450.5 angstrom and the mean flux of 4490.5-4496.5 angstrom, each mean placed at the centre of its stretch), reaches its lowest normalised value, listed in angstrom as 4470.0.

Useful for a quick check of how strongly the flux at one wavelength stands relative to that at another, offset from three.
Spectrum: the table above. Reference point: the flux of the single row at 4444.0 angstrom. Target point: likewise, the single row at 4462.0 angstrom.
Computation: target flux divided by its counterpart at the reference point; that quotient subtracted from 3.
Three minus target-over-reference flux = 1.989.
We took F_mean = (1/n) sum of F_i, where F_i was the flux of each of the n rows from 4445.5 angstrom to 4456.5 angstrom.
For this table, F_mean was 20.0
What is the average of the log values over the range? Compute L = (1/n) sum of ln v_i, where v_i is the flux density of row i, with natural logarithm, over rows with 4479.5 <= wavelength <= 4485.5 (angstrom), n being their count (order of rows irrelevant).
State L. 2.96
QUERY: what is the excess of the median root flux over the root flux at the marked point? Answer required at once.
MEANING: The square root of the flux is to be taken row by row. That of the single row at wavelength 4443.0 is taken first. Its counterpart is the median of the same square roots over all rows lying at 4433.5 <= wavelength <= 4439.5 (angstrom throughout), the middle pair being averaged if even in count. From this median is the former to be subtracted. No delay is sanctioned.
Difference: 0.19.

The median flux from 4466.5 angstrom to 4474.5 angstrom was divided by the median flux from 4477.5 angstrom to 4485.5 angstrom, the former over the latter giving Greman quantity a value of 0.93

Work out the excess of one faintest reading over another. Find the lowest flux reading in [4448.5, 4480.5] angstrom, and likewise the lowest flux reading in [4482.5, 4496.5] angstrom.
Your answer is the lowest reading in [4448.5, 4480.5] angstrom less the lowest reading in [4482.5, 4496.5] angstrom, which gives -2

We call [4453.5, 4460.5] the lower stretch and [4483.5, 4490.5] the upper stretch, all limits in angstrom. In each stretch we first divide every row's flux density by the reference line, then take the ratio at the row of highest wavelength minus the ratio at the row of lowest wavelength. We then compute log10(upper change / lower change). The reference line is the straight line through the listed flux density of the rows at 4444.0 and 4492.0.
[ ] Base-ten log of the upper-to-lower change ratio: -0.99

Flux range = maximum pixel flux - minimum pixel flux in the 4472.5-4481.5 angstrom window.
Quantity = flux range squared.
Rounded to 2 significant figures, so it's 85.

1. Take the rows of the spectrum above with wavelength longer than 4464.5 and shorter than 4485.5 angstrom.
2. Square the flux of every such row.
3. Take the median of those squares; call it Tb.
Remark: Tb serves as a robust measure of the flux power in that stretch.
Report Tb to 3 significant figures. 380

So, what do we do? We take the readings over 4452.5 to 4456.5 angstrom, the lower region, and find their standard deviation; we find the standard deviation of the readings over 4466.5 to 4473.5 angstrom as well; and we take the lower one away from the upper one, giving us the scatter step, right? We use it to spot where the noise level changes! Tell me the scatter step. 1.9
